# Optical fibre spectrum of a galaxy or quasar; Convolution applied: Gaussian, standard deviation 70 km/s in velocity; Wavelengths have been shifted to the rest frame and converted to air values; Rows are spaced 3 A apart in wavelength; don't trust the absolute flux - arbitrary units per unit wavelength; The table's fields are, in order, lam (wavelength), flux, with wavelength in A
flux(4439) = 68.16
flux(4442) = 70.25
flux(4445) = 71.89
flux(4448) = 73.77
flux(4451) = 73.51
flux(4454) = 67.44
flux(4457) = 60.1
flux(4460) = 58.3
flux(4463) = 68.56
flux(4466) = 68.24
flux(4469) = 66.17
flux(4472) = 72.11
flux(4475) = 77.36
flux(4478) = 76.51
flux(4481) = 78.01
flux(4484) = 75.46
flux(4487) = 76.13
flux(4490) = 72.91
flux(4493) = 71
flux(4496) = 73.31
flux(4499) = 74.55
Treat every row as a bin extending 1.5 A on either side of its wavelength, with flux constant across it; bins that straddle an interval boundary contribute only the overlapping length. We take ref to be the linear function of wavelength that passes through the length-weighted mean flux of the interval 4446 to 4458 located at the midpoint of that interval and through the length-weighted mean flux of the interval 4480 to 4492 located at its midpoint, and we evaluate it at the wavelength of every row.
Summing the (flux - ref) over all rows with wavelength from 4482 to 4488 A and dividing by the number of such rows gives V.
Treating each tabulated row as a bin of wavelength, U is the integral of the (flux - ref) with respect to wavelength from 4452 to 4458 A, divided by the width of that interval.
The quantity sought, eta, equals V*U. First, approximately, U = -4.9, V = 0.5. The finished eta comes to -2.7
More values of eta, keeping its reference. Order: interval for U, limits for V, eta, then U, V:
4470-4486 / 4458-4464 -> -12.7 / 1.7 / -7.5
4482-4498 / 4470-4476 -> -3.5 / -2.1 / 1.7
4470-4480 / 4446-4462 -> -4.9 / 1.7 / -2.9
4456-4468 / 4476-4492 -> -5.8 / -6.9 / 0.8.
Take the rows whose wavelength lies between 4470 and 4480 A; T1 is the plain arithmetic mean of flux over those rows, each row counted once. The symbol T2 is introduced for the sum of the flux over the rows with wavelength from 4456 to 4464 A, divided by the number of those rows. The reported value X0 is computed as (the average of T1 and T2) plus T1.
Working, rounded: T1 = 75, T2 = 62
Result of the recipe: 144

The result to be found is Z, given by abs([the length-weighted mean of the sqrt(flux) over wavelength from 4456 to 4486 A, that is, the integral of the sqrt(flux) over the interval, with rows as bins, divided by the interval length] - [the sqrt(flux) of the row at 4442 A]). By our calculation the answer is 0.0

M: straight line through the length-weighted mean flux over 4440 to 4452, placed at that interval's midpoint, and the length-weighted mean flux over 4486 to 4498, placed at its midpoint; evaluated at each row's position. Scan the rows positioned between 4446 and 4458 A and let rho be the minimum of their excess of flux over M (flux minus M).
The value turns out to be -12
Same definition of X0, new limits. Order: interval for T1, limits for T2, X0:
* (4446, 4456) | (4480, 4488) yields 146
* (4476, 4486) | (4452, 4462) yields 146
